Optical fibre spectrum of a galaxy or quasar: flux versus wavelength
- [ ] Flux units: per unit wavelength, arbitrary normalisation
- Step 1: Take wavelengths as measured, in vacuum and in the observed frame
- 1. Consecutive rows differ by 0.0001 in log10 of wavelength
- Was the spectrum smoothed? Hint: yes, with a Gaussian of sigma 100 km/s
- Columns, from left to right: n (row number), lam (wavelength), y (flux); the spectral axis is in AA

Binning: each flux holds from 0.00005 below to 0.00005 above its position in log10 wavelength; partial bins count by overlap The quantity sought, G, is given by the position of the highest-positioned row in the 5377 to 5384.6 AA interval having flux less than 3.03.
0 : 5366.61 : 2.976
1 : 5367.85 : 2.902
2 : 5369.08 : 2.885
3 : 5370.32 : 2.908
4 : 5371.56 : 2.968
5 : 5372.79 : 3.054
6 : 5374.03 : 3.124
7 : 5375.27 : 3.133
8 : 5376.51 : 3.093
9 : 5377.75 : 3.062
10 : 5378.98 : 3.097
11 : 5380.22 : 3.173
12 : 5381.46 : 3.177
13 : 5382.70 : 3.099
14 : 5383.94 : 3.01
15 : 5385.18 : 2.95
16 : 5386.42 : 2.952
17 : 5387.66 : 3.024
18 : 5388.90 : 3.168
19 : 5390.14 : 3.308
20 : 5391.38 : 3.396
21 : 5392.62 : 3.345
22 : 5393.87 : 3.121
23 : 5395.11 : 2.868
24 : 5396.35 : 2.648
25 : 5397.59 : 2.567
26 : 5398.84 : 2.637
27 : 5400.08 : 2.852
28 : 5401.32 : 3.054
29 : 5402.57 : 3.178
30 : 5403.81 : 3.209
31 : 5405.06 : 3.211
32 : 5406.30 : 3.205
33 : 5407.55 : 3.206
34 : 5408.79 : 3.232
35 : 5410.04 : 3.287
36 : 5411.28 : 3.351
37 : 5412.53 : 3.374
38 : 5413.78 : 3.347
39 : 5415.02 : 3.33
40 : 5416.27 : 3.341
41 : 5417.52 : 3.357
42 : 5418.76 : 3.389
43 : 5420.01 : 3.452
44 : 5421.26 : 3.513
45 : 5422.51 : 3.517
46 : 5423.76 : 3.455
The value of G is 5383.94 AA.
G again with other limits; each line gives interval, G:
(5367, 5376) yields 5371.56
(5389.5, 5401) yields 5400.08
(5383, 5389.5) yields 5387.66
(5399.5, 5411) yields 5400.08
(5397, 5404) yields 5400.08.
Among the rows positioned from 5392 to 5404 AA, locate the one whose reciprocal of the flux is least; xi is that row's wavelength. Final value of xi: 5392.62 AA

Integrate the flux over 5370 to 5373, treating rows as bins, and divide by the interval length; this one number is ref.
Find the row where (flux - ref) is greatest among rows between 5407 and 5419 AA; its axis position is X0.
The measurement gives 5418.76 AA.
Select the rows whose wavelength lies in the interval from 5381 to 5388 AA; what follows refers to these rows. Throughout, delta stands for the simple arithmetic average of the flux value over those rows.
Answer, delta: 3.04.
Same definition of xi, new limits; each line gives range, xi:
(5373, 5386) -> 5381.46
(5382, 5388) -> 5382.70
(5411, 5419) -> 5418.76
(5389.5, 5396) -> 5391.38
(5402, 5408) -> 5405.06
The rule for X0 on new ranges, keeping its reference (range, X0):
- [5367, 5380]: 5375.27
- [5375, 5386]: 5381.46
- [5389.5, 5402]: 5391.38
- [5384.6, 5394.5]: 5391.38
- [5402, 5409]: 5408.79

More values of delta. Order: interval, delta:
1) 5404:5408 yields 3.21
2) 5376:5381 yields 3.11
